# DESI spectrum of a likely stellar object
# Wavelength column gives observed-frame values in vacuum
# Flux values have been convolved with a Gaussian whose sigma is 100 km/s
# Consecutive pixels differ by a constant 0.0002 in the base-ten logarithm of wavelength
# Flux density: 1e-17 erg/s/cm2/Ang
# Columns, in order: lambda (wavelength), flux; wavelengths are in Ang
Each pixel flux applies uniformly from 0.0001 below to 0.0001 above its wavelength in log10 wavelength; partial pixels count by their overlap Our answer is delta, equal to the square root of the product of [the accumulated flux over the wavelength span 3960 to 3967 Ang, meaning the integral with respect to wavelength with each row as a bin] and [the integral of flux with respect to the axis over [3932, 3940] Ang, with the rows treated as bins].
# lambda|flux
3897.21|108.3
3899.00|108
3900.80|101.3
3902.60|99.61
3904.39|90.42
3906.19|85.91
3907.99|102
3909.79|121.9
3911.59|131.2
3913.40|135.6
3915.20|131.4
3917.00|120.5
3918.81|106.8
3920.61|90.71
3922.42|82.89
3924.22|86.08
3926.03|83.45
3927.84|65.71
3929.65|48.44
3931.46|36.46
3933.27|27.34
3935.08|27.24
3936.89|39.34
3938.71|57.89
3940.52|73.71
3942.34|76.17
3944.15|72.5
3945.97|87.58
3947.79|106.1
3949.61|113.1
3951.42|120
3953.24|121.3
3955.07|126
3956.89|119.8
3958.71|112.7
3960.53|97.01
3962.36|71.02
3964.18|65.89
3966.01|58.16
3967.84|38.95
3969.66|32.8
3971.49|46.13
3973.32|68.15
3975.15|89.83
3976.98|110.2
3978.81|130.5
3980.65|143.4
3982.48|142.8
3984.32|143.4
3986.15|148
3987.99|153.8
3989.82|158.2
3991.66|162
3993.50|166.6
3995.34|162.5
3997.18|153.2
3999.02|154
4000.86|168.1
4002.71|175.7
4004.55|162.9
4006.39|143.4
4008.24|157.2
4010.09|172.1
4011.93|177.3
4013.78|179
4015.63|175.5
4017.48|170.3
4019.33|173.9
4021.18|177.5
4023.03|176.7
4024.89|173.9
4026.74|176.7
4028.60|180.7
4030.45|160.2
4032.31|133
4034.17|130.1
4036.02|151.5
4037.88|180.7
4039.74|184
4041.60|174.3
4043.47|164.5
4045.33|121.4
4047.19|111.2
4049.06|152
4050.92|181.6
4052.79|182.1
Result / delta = 398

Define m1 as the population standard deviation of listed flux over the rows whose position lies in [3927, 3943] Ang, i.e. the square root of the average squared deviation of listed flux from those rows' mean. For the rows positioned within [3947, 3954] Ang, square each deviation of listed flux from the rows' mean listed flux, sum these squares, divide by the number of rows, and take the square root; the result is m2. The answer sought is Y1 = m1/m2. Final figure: 2.9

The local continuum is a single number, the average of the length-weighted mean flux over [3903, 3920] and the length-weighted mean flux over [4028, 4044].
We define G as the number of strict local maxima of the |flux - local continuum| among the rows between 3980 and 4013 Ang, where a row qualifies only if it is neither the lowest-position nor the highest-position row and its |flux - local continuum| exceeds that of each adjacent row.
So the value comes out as 2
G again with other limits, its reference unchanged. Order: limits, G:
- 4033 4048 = 1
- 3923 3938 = 1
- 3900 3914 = 1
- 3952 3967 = 0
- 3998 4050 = 6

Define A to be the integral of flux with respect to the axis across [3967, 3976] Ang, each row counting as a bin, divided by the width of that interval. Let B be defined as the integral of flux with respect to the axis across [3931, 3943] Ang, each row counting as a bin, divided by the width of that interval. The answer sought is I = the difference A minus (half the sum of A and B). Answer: 3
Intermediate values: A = 55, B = 48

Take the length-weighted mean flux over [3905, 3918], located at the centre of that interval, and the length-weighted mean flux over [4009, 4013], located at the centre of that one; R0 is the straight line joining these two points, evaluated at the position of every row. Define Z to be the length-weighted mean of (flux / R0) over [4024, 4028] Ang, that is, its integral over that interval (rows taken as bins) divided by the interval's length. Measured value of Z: 0.96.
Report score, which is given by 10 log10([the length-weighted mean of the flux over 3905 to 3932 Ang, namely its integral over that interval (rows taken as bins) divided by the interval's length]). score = 19.8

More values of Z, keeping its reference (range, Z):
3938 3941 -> 0.49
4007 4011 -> 0.94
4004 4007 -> 0.90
